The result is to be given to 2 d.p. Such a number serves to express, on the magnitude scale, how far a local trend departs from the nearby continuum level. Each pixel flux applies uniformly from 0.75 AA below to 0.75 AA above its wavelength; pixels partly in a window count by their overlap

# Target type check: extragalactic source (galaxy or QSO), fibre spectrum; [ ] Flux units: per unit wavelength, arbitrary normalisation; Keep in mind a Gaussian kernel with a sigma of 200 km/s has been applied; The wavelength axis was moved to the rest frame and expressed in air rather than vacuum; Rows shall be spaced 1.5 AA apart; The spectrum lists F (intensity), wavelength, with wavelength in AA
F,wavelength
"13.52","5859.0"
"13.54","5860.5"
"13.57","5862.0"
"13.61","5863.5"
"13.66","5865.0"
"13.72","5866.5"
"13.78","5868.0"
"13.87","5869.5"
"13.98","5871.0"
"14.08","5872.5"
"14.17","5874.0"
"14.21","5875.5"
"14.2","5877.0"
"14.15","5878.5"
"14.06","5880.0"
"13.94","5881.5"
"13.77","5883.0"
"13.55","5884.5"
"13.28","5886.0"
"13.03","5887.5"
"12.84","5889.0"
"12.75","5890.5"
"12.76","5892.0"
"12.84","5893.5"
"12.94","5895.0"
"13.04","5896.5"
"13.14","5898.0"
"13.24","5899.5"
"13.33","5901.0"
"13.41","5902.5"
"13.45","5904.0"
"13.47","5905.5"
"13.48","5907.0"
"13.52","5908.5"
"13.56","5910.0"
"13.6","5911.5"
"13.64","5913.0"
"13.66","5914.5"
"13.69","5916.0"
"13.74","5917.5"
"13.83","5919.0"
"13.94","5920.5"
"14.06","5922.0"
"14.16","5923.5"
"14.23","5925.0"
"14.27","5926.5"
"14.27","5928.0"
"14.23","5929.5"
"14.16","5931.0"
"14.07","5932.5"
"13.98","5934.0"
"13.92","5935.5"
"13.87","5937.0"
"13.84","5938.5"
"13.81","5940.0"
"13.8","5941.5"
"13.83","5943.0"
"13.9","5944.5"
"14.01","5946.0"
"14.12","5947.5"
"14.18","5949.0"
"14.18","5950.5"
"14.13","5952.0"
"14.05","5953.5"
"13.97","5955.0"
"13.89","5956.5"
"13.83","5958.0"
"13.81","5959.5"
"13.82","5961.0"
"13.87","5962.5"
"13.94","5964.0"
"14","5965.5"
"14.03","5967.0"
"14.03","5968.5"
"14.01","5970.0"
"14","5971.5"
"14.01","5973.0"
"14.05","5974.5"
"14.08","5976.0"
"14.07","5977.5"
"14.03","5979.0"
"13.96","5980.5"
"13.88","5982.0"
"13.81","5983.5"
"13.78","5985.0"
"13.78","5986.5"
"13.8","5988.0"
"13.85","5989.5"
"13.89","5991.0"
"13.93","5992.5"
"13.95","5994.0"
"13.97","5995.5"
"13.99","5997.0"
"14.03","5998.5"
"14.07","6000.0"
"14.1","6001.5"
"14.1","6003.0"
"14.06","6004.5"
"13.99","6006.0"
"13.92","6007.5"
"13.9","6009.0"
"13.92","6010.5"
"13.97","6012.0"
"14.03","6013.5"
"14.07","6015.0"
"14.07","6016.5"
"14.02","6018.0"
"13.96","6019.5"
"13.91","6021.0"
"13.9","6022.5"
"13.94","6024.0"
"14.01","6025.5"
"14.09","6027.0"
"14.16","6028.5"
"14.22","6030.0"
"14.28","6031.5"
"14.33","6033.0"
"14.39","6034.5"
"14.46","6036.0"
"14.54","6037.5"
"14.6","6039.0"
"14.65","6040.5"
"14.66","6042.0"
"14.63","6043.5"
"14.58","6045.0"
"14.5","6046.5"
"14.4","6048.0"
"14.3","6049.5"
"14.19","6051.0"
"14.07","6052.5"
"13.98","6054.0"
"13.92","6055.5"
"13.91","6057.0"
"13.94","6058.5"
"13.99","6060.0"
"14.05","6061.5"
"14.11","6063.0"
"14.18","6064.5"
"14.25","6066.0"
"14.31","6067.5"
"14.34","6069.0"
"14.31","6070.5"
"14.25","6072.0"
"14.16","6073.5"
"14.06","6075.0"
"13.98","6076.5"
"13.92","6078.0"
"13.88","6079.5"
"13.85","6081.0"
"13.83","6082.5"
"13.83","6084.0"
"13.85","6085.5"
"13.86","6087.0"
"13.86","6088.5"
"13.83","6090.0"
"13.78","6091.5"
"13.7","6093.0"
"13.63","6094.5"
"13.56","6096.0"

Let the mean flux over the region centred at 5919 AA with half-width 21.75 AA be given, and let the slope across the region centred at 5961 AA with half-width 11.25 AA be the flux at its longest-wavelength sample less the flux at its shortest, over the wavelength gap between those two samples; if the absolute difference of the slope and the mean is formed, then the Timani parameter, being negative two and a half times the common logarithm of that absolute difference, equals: -2.85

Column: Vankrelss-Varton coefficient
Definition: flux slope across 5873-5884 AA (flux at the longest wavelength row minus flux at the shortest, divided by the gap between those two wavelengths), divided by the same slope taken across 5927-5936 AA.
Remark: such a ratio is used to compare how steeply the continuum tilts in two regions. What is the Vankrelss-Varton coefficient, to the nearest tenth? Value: 1.0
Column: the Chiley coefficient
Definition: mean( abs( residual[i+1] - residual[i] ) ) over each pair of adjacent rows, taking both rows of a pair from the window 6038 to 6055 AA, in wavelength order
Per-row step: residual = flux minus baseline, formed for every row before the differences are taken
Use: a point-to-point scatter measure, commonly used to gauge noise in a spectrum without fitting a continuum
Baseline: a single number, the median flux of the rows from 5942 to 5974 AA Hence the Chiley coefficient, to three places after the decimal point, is 0.074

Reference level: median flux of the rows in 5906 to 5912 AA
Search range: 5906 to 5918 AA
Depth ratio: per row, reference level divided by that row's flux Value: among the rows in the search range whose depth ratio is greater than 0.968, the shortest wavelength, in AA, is 5907.0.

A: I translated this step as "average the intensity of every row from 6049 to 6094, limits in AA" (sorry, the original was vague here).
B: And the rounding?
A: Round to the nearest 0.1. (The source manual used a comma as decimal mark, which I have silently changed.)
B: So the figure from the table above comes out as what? 14.0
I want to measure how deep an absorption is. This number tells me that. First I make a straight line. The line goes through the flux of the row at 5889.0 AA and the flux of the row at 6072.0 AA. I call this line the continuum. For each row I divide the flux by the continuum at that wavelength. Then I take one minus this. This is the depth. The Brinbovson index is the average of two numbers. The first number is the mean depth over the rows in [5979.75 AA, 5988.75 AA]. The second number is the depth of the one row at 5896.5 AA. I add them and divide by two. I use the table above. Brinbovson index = -0.015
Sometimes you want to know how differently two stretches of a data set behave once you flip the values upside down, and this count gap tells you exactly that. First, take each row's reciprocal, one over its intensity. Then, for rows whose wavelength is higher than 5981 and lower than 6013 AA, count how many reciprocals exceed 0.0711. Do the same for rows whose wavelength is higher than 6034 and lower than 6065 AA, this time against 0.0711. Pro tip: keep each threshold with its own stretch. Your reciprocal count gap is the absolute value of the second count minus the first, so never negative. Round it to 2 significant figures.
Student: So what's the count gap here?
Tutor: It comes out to 12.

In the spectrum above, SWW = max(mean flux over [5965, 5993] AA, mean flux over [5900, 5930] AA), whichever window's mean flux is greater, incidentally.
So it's 13.9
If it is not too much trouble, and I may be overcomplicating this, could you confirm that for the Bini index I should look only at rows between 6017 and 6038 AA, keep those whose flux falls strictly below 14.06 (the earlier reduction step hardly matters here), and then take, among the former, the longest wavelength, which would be 6025.5 AA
